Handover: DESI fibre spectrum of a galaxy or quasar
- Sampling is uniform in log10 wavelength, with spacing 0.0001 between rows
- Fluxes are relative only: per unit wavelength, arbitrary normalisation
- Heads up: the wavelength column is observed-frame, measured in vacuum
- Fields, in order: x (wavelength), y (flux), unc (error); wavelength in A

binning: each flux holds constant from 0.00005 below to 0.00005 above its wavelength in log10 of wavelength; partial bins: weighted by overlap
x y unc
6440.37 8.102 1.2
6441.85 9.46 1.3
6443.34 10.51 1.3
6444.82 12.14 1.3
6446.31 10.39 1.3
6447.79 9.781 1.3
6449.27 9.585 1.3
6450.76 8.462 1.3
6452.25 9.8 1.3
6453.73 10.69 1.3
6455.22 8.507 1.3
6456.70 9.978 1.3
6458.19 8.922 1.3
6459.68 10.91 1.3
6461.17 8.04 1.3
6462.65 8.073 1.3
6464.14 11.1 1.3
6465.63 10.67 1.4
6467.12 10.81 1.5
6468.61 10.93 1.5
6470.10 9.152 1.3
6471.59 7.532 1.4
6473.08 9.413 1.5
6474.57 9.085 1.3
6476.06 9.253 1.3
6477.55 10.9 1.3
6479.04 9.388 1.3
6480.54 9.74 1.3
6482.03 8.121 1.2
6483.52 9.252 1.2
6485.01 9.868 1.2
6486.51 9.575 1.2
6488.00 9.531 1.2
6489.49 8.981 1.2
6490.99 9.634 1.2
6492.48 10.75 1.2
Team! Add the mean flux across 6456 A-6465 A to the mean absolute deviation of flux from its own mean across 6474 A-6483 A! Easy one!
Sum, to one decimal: 10.1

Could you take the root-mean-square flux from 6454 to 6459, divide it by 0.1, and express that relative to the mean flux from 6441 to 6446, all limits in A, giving 8.6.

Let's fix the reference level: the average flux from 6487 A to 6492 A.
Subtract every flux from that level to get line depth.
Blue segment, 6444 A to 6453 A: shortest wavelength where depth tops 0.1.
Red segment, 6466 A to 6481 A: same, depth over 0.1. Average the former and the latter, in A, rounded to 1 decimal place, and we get 6460.4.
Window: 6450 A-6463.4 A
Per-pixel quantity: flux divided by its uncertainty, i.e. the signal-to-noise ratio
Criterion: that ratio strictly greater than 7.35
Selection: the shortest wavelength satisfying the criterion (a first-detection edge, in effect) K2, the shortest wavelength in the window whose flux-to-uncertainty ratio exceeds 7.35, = 6452.25 A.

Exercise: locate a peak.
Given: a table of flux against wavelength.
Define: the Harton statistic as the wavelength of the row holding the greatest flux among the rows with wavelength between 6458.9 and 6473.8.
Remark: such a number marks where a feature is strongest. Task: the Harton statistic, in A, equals 6464.14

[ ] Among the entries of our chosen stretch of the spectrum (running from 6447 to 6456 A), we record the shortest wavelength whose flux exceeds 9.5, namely 6447.79 A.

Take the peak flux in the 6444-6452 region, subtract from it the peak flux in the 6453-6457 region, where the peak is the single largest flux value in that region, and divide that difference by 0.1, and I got 14.5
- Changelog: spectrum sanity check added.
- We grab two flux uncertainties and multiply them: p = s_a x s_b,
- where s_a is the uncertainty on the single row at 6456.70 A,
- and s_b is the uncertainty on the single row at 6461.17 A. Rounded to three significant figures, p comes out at 1.69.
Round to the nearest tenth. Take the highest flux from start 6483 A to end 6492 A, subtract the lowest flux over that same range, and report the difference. 0.9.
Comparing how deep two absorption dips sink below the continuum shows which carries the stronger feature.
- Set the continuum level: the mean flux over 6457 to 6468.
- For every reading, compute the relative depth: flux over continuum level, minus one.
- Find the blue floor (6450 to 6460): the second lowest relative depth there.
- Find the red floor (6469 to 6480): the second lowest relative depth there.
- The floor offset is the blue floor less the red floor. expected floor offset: -0.06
